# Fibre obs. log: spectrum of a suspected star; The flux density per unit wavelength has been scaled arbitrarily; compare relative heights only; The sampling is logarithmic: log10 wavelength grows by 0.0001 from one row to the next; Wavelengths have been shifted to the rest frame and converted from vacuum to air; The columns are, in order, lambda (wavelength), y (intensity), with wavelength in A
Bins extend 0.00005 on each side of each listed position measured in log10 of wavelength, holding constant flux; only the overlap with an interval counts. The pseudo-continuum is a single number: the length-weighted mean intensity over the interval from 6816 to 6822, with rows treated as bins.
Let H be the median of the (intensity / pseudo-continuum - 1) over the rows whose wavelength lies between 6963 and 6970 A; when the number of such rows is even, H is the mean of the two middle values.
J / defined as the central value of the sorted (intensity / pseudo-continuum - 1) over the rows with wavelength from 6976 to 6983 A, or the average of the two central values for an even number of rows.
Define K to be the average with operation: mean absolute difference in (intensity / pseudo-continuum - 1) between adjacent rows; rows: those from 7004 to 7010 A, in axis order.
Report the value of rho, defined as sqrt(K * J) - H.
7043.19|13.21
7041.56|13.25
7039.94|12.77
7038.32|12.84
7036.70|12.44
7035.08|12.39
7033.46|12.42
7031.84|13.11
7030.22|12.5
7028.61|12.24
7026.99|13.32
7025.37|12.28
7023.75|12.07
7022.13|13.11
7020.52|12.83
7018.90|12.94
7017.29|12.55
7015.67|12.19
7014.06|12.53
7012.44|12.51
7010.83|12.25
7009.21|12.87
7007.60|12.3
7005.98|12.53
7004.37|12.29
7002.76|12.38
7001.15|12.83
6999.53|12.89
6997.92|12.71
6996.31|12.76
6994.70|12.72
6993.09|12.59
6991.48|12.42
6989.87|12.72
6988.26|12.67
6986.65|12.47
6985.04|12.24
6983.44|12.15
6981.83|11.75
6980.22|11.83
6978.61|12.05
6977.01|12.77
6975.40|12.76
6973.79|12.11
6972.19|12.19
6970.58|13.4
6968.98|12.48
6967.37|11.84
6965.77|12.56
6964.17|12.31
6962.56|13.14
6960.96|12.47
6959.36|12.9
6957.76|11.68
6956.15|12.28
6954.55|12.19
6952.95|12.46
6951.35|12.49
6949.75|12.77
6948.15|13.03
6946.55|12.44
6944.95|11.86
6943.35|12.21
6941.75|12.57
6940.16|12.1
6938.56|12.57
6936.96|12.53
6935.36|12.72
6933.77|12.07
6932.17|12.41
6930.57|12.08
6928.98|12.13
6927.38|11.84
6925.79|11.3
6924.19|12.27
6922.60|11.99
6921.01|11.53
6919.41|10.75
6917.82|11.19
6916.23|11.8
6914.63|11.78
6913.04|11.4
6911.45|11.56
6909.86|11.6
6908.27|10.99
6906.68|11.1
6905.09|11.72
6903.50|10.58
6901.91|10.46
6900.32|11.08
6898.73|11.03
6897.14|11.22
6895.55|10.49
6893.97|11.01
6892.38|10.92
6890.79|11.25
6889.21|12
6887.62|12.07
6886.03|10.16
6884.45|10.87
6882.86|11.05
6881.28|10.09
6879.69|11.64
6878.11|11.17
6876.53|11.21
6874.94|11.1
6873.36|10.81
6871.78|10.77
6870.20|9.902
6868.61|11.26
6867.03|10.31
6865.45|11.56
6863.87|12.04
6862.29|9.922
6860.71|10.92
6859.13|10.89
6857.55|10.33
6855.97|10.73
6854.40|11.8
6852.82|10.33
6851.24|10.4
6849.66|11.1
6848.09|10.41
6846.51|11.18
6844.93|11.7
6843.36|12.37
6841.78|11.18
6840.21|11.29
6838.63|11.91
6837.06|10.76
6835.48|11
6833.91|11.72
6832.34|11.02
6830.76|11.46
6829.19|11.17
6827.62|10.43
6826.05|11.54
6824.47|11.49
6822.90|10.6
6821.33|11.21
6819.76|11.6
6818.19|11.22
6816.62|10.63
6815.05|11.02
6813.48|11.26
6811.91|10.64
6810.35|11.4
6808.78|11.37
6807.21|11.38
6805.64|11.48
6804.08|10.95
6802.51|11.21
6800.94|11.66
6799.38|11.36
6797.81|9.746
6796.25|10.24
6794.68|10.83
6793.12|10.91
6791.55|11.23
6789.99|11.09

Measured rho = -0.06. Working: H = 0.11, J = 0.068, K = 0.031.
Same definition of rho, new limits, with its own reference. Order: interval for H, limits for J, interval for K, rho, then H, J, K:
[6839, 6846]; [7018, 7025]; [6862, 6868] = 0.10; 0.03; 0.153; 0.115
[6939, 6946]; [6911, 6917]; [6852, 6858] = -0.03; 0.09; 0.044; 0.088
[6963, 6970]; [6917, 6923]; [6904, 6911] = -0.08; 0.11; 0.016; 0.040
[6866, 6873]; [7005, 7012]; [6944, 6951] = 0.13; -0.06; 0.111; 0.043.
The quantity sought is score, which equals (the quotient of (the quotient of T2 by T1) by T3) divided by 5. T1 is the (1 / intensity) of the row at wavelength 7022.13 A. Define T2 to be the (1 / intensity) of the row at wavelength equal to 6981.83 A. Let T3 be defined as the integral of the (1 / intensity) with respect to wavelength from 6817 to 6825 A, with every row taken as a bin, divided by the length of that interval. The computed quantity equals 2.49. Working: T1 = 0.0763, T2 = 0.085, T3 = 0.0895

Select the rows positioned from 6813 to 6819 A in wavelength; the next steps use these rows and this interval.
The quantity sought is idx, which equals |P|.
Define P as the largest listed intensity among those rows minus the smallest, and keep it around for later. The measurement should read 0.6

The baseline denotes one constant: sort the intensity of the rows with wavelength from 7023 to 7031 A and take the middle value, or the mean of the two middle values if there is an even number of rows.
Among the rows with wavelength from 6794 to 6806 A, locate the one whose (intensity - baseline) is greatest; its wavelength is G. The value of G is 6800.94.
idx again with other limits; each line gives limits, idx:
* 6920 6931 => 1.0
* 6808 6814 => 0.8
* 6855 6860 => 0.6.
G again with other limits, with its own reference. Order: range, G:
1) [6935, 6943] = 6935.36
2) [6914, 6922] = 6916.23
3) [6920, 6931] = 6924.19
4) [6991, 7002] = 6999.53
